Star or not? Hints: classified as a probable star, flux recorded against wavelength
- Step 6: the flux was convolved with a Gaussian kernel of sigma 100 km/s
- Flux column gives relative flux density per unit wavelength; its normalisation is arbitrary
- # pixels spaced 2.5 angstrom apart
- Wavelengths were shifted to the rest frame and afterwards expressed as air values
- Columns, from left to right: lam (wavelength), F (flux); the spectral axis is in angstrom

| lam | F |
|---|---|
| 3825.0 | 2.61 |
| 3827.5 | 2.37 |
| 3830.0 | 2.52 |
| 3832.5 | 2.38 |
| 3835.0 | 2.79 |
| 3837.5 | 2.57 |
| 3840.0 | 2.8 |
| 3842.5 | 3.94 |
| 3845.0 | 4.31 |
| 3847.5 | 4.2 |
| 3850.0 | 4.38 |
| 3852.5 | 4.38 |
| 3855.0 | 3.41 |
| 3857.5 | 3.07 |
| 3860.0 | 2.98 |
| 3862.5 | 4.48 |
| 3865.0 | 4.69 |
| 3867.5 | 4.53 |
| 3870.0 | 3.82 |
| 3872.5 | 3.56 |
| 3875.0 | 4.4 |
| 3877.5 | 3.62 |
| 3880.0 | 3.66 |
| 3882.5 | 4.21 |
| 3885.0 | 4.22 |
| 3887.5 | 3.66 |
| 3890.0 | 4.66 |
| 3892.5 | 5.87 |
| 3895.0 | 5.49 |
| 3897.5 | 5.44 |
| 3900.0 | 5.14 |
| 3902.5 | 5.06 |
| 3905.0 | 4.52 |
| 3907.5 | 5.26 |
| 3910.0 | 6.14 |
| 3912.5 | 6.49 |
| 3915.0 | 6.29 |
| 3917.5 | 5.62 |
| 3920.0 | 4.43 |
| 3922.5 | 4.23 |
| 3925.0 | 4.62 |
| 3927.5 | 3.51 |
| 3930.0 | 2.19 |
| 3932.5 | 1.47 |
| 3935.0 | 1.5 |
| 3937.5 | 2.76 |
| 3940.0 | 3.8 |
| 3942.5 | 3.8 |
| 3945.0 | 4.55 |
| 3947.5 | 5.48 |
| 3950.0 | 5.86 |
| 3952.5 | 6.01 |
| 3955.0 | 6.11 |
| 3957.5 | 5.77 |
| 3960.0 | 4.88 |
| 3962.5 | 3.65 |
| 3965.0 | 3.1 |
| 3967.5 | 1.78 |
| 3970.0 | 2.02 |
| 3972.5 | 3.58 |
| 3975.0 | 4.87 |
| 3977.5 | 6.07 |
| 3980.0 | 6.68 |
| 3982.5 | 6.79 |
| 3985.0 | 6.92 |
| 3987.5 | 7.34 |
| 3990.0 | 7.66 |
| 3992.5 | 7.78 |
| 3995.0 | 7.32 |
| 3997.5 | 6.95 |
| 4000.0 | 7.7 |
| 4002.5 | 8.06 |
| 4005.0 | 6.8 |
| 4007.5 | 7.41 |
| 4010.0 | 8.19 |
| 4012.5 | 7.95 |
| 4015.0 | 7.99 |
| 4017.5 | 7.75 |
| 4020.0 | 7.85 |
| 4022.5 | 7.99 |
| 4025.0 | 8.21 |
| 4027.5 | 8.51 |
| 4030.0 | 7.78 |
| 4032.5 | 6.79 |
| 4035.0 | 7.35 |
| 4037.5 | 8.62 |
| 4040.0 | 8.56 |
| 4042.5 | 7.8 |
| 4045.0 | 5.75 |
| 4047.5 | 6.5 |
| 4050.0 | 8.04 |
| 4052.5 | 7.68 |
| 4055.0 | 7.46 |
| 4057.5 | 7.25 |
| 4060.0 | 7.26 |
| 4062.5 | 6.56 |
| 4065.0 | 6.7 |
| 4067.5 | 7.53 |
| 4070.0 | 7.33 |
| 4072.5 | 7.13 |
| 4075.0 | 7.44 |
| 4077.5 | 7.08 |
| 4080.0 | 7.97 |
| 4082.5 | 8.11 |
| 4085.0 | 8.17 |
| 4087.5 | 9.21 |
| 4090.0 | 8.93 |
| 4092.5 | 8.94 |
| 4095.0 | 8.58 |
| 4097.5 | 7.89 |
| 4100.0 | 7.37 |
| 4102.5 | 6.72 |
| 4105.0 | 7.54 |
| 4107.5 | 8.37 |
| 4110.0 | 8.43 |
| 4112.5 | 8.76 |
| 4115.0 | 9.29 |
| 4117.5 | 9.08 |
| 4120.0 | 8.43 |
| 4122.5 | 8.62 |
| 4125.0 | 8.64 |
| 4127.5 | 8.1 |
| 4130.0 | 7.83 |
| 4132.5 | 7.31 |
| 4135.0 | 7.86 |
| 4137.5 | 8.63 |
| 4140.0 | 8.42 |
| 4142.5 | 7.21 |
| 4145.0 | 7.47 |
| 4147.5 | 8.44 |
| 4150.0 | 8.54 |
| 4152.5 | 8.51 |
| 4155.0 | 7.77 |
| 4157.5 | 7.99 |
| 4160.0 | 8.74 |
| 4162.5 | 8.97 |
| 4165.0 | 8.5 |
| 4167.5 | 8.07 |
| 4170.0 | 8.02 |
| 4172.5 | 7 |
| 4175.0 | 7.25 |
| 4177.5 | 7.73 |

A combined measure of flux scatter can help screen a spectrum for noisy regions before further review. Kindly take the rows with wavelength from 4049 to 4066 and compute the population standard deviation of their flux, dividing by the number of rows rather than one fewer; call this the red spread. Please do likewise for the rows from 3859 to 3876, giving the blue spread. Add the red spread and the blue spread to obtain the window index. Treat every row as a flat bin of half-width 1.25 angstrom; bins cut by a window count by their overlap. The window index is 1.07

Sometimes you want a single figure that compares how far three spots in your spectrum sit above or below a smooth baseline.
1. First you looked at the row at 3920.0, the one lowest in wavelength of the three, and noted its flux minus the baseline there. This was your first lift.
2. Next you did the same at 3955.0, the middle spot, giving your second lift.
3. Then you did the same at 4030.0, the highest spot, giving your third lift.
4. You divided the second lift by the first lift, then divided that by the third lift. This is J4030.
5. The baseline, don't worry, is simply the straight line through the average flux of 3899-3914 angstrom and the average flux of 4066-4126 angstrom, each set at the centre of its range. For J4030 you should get 0.0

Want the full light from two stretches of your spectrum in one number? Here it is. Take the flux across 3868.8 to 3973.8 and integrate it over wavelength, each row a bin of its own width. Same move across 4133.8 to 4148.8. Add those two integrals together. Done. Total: 576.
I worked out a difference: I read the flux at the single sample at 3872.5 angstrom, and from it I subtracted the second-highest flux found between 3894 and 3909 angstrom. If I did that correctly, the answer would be -1.9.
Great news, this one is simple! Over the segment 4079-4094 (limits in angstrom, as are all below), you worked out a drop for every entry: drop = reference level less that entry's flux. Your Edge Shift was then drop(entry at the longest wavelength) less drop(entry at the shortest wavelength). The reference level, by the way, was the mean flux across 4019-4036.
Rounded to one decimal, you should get -1.0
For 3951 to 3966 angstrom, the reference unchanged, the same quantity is 2.9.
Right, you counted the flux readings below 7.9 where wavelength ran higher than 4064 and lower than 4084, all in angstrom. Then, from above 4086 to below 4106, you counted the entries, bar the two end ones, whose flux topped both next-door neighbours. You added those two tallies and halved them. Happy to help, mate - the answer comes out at 3.5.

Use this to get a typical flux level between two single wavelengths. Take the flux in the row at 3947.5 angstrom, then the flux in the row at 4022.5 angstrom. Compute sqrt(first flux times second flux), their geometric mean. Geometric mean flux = 6.6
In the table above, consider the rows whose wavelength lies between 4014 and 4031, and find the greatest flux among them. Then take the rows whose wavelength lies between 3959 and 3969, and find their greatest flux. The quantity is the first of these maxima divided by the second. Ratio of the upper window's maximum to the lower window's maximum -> 1.7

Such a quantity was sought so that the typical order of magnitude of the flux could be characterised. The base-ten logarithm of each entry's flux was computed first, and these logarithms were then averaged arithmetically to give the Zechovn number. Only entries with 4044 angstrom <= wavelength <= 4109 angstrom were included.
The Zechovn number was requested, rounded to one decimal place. 0.9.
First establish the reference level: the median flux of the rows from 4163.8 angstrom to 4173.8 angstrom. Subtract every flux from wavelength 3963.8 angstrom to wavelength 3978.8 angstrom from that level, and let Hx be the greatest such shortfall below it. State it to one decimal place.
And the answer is 6.3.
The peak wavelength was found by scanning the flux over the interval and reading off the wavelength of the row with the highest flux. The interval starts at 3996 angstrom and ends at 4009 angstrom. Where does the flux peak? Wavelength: 4002.5 angstrom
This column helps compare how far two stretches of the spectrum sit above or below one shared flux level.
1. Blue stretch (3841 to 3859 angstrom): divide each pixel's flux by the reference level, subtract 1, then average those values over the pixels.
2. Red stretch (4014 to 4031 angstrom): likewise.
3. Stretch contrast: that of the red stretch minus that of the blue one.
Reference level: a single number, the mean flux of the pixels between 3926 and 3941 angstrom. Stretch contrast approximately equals 1.6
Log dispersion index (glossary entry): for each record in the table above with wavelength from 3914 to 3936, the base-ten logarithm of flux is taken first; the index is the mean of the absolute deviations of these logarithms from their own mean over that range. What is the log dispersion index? 0.20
